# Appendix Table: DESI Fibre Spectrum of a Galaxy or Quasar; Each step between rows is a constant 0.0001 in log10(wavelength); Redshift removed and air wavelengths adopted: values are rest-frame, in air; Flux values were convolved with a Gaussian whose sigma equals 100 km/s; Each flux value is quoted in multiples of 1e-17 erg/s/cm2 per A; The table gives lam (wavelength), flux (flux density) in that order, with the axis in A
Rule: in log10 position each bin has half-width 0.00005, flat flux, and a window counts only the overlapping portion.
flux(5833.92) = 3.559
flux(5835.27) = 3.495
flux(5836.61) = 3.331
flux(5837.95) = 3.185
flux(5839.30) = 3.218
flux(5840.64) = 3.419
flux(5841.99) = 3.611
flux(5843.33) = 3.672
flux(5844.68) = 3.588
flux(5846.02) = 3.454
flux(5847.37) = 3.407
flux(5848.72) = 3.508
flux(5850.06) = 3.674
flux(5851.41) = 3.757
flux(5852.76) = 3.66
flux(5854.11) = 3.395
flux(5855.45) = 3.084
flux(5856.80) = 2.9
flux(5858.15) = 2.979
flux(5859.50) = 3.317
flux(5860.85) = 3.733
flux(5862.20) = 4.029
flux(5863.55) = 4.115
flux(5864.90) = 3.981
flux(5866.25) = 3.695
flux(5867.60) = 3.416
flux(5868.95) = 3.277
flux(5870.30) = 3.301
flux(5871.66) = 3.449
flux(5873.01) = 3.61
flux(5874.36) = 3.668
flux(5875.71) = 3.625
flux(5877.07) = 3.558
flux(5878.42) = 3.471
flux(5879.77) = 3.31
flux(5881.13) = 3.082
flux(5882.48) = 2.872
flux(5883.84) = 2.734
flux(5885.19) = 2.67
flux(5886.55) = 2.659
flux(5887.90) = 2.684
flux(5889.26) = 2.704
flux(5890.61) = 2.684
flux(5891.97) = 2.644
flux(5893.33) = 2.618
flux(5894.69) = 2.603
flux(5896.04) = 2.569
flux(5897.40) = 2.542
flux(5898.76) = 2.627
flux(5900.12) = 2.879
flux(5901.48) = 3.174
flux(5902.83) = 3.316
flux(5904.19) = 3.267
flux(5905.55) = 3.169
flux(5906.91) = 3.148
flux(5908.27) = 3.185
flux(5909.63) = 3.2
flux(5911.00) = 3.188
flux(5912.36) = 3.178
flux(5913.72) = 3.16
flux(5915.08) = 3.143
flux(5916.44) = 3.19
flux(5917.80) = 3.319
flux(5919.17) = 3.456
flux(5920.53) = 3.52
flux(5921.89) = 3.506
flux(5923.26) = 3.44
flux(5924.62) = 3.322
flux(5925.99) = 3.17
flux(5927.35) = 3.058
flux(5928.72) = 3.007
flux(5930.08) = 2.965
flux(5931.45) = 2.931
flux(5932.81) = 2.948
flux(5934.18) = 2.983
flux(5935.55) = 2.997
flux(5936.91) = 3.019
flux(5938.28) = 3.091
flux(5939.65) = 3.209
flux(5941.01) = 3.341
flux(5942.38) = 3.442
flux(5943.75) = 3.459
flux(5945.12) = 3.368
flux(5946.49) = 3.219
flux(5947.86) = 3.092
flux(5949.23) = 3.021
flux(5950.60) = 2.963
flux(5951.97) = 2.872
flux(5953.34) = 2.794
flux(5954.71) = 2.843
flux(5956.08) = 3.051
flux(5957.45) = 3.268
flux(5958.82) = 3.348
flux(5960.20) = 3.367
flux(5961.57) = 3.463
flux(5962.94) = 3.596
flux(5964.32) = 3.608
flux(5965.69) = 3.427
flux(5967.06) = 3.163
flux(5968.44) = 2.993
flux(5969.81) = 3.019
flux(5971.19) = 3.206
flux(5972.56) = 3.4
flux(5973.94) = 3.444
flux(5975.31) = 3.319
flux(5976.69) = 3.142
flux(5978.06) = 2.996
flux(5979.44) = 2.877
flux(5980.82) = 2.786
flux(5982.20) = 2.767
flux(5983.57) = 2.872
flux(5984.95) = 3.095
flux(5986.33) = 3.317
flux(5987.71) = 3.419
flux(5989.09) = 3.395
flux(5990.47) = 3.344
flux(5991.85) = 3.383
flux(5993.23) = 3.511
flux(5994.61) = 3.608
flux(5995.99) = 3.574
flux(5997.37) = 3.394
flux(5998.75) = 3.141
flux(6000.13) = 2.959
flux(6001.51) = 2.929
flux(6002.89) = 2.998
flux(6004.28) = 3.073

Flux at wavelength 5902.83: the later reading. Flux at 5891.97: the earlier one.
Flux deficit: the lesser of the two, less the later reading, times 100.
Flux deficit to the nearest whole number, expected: -67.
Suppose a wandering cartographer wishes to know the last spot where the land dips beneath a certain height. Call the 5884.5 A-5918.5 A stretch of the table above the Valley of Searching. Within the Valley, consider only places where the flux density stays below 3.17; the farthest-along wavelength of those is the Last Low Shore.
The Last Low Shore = 5915.08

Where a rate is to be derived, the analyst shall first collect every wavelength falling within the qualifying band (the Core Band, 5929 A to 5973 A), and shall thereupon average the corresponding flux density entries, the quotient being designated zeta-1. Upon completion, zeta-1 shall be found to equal 3.17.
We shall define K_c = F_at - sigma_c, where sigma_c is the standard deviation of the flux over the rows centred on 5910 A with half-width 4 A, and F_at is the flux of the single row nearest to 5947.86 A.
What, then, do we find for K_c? 3.07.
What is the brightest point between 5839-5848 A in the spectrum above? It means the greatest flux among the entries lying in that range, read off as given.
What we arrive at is 3.672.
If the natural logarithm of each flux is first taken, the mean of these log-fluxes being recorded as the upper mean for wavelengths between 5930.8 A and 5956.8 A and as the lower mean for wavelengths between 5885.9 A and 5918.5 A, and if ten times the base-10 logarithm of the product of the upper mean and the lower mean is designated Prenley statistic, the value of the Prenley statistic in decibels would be 0.84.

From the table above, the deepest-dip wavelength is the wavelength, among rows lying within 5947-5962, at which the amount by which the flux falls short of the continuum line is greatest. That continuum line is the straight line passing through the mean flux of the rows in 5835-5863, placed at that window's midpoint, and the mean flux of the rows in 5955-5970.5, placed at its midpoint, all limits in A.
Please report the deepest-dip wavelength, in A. 5953.34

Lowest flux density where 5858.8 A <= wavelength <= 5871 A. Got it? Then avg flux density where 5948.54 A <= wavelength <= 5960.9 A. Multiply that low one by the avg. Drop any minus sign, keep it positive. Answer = 10.0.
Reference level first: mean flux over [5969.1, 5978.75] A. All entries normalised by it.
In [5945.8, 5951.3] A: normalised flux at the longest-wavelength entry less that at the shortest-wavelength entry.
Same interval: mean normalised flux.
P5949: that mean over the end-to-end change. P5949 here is -12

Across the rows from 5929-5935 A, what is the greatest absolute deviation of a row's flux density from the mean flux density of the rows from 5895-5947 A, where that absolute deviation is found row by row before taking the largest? 0.22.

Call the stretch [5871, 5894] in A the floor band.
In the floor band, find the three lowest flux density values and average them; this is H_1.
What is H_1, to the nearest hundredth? 2.64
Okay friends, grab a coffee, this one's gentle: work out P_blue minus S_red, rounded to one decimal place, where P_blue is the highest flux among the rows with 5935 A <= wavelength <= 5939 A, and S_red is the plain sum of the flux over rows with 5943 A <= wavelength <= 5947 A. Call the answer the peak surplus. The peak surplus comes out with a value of -7.0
